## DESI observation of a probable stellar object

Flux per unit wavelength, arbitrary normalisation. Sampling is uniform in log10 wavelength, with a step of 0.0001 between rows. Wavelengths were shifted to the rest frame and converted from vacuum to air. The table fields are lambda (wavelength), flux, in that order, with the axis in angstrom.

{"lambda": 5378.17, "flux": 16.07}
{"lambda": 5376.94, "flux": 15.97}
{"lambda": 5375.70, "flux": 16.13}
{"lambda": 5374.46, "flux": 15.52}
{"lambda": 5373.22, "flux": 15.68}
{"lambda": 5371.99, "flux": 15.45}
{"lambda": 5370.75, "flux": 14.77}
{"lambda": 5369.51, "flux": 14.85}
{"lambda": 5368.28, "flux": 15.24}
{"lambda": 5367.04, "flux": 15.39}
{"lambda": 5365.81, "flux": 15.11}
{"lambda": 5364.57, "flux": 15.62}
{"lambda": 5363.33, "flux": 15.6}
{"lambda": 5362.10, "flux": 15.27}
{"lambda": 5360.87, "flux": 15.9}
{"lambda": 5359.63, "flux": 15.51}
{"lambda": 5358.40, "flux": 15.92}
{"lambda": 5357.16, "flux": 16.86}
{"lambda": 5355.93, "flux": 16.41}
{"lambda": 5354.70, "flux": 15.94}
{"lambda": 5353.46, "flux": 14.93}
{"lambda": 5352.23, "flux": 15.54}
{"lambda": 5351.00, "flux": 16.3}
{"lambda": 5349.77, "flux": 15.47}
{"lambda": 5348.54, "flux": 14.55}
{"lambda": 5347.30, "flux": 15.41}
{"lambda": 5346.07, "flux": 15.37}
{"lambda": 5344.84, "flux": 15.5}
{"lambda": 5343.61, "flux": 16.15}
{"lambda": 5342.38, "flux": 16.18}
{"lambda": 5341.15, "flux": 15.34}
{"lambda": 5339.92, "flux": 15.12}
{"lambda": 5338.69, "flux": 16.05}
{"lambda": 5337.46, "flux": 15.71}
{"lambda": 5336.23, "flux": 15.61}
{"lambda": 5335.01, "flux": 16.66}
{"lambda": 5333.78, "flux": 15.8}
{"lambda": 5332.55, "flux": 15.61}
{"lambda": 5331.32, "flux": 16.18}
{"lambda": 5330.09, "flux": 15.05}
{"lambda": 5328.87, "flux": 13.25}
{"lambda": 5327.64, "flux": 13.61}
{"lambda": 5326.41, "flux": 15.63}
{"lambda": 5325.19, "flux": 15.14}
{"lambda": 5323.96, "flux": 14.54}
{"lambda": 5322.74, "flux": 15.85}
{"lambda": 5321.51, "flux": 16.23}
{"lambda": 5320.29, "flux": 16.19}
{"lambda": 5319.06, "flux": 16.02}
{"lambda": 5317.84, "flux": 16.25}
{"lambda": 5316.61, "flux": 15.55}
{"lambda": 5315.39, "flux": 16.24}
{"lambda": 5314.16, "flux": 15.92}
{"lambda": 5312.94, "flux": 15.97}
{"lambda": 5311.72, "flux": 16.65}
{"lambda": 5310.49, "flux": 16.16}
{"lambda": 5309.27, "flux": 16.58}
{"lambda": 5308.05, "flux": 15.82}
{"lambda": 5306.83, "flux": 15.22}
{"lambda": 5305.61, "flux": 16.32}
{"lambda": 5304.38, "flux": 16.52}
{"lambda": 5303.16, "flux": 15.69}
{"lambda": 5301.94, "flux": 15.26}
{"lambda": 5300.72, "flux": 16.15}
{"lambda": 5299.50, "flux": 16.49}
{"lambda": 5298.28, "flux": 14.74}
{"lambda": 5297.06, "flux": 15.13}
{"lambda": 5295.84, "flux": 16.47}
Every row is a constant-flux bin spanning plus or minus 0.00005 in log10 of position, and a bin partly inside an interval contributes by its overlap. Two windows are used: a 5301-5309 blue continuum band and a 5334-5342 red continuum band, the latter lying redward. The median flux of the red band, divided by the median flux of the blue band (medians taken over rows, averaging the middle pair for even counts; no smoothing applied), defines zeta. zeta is 0.994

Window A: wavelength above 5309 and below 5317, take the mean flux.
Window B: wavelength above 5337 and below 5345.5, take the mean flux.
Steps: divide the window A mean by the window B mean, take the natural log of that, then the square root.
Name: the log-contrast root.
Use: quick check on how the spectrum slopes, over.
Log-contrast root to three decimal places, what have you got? 0.165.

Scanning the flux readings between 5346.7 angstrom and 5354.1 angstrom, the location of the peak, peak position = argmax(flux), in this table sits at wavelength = 5351.00 angstrom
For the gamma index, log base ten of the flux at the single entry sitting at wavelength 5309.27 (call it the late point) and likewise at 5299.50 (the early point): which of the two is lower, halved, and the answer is 0.6086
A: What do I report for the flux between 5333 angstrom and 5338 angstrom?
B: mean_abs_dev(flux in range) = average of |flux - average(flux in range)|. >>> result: 0.36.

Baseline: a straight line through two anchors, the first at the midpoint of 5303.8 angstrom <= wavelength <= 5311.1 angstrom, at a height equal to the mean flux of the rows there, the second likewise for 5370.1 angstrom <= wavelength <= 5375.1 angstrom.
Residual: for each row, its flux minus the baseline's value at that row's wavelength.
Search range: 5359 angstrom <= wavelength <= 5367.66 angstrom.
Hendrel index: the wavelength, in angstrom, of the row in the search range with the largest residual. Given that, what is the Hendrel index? 5360.87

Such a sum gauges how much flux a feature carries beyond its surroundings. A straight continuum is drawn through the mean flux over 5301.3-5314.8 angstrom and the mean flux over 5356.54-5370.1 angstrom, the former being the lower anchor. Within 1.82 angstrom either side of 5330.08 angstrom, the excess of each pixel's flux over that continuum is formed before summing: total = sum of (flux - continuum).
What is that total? -3.0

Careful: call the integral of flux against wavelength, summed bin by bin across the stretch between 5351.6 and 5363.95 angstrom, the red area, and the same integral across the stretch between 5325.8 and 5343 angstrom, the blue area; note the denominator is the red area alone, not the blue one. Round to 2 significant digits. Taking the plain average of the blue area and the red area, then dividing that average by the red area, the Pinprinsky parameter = 1.2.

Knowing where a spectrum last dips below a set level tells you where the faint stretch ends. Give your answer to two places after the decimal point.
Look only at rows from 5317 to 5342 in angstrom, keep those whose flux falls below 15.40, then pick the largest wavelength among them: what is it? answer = 5341.15 angstrom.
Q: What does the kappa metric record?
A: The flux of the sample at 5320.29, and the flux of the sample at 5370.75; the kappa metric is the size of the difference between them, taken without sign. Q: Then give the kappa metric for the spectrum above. 1.4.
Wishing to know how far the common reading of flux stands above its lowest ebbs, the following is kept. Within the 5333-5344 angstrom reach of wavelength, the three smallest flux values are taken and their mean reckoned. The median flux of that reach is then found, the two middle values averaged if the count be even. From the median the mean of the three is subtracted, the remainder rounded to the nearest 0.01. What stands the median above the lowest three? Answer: 0.44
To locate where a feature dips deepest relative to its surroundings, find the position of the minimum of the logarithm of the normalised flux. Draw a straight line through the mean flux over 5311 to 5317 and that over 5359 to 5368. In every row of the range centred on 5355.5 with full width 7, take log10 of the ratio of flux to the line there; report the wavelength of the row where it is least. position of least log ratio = 5353.46 angstrom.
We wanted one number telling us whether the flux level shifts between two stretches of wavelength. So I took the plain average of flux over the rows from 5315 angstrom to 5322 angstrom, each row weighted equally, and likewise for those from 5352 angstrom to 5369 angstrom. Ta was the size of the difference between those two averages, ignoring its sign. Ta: 0.42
